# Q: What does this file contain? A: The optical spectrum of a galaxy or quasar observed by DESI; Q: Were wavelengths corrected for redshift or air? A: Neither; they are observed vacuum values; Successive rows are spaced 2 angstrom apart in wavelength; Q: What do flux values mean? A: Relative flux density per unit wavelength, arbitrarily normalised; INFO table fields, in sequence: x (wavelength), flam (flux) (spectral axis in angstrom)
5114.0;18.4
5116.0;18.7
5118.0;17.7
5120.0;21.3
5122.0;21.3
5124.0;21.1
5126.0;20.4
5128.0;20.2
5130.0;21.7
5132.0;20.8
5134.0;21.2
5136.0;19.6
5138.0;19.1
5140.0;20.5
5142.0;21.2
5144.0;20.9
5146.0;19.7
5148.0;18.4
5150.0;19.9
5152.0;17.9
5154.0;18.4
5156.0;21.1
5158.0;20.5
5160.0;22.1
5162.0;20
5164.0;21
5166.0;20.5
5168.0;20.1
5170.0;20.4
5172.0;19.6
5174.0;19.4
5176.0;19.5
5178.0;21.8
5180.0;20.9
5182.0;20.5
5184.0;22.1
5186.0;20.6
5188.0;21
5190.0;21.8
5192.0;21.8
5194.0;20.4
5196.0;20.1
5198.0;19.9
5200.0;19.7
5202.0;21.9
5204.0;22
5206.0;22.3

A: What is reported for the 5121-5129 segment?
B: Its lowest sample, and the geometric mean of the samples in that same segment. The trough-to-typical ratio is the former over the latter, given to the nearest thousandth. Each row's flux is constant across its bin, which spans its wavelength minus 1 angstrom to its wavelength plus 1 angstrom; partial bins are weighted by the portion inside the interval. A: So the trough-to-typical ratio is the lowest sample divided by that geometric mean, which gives 0.974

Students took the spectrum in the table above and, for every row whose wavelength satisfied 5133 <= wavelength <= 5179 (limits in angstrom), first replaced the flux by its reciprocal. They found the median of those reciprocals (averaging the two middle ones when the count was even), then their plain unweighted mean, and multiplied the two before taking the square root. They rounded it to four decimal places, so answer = 0.0498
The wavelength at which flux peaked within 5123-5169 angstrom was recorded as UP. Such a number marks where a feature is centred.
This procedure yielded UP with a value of 5160.0 angstrom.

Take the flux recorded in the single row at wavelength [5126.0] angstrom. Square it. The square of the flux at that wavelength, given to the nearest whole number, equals 416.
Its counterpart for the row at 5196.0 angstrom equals 404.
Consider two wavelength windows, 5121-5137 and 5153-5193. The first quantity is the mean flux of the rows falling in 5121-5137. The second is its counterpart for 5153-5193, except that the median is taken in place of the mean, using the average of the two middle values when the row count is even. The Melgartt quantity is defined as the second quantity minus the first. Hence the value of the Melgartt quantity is -0.24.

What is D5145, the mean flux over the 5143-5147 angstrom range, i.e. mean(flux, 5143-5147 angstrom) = 20.3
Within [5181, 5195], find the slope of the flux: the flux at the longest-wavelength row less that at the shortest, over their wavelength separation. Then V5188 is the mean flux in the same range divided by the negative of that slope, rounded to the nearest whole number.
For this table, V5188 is 2541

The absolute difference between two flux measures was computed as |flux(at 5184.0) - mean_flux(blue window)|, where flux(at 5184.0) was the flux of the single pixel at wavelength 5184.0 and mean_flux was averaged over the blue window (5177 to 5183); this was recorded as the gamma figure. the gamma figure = 1.0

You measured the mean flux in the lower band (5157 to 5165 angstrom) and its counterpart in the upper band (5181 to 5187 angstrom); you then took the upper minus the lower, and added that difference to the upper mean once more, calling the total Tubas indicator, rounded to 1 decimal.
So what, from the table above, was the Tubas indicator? 21.2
